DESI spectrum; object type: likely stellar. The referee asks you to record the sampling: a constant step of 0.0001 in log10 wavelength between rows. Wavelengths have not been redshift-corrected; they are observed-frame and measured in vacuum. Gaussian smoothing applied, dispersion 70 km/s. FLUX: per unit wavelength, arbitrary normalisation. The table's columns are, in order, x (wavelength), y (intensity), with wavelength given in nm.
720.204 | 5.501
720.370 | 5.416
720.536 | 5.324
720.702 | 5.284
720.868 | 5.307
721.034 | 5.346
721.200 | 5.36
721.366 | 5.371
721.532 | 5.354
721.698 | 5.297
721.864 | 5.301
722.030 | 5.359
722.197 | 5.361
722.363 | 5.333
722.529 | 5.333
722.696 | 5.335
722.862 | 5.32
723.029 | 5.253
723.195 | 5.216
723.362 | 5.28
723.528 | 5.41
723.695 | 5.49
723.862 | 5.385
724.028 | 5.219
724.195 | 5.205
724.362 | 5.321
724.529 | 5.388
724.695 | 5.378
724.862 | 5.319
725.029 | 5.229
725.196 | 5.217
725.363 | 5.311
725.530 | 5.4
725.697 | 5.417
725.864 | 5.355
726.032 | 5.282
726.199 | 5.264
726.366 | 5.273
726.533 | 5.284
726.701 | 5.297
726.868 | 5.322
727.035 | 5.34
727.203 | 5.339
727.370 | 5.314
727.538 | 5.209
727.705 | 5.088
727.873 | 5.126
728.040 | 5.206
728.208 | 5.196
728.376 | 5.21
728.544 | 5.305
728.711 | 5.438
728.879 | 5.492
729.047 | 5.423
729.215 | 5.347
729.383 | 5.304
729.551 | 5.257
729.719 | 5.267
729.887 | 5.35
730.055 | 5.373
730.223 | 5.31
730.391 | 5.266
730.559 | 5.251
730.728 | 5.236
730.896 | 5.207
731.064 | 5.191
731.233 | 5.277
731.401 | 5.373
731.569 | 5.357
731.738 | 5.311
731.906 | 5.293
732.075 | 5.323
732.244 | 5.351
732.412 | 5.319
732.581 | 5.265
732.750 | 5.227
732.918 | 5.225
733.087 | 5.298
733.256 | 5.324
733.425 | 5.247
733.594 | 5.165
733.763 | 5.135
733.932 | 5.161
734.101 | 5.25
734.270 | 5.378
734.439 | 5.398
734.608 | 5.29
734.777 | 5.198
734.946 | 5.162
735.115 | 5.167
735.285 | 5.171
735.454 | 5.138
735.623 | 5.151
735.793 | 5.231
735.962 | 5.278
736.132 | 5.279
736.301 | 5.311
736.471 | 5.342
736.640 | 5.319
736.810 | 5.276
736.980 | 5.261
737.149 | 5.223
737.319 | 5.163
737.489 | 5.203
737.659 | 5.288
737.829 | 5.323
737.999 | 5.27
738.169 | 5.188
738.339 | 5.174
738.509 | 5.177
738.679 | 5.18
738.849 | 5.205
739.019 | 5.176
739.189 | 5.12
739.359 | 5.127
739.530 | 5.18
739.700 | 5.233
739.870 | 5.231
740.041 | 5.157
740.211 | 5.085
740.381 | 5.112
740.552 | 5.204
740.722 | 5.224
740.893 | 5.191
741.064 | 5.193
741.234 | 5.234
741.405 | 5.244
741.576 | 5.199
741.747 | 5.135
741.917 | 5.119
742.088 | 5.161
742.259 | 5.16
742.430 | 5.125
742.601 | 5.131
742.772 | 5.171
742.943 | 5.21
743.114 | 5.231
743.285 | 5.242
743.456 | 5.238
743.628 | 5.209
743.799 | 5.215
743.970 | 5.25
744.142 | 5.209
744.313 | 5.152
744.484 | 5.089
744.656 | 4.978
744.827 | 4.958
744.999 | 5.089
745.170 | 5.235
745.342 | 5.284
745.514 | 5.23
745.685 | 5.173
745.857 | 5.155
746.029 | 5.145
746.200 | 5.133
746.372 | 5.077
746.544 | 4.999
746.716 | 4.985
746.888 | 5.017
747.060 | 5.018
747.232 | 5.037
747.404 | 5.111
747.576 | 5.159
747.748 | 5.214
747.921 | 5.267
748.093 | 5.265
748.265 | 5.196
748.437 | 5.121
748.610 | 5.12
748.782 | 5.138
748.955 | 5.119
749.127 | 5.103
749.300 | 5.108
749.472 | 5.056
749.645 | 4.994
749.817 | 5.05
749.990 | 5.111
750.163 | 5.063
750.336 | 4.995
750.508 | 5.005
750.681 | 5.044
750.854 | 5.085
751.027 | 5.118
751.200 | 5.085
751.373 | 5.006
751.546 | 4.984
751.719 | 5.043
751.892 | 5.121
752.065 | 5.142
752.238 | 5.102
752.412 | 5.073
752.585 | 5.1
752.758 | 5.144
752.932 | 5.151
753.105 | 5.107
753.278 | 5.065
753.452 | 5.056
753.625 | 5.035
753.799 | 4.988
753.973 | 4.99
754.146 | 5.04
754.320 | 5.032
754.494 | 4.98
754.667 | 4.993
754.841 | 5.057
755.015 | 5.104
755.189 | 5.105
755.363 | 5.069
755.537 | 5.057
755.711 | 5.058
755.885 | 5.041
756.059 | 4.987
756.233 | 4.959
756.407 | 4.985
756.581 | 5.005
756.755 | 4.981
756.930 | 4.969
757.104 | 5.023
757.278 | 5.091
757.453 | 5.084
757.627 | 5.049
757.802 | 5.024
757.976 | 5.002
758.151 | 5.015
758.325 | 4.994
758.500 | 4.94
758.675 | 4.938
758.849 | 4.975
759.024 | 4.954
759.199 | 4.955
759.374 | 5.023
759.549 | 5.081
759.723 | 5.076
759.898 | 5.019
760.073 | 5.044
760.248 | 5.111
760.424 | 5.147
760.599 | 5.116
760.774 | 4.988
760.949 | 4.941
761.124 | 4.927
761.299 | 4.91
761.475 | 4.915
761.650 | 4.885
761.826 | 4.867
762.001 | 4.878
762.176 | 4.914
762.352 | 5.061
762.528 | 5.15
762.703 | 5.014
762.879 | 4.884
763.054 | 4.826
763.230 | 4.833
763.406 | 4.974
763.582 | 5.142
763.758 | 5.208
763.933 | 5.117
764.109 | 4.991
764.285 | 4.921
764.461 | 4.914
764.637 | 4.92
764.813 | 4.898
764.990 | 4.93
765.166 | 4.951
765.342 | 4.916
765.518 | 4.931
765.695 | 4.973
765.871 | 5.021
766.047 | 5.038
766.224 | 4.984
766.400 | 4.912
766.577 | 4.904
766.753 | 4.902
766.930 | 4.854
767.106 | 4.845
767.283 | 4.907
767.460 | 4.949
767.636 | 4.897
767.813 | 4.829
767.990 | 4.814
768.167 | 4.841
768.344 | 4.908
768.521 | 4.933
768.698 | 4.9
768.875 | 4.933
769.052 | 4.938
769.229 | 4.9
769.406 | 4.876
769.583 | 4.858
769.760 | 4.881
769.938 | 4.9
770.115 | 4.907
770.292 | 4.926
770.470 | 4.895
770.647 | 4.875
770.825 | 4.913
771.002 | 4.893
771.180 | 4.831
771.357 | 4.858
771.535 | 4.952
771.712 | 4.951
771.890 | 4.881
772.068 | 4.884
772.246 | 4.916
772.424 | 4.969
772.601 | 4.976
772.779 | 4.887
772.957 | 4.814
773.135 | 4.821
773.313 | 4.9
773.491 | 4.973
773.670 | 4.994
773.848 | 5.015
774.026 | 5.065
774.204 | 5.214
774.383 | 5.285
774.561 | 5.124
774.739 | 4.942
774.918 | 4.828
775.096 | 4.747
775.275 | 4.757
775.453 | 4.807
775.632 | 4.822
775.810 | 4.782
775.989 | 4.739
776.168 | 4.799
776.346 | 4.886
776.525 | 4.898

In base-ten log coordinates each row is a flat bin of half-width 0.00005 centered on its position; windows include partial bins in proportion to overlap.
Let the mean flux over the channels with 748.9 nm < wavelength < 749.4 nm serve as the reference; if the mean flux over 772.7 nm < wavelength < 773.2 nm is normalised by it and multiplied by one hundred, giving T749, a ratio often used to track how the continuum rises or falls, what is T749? 94.7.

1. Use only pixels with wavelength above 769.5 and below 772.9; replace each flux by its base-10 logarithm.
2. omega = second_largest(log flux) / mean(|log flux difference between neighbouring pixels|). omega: 230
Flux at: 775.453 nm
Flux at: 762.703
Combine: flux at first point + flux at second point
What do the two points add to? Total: 9.8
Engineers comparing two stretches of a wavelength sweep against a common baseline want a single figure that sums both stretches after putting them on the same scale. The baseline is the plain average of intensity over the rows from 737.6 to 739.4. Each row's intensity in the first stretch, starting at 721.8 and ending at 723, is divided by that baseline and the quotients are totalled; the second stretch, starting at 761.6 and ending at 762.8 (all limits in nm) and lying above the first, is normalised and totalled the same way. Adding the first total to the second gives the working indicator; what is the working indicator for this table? 13.9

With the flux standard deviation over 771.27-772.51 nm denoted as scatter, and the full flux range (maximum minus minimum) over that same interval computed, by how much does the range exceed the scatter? 0.07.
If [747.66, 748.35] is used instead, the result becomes 0.04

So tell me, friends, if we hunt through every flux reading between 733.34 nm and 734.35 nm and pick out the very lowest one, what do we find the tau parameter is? 5.135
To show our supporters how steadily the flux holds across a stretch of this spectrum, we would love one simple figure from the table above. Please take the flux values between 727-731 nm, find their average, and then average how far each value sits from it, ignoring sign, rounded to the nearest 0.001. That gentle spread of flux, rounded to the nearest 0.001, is 0.076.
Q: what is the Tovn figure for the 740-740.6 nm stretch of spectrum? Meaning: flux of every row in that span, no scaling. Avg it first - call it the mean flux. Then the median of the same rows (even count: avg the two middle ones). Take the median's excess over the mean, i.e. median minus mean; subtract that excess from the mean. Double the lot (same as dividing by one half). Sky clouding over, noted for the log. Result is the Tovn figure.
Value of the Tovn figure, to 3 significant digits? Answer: 10.3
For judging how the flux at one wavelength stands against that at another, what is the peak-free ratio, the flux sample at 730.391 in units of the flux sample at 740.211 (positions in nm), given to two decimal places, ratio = 1.04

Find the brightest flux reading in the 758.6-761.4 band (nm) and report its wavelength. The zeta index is 760.424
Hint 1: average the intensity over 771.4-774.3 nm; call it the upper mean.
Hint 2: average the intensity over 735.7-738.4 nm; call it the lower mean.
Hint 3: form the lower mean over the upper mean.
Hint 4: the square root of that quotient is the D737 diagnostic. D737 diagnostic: 1.031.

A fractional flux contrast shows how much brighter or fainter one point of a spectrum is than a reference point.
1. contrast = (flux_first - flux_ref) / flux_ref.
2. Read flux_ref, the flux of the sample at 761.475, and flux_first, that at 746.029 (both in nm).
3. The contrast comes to 0.05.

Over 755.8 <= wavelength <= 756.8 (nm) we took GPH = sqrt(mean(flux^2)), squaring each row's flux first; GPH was 4.99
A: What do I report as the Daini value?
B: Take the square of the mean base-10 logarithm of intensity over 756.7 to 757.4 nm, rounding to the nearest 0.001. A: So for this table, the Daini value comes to 0.490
